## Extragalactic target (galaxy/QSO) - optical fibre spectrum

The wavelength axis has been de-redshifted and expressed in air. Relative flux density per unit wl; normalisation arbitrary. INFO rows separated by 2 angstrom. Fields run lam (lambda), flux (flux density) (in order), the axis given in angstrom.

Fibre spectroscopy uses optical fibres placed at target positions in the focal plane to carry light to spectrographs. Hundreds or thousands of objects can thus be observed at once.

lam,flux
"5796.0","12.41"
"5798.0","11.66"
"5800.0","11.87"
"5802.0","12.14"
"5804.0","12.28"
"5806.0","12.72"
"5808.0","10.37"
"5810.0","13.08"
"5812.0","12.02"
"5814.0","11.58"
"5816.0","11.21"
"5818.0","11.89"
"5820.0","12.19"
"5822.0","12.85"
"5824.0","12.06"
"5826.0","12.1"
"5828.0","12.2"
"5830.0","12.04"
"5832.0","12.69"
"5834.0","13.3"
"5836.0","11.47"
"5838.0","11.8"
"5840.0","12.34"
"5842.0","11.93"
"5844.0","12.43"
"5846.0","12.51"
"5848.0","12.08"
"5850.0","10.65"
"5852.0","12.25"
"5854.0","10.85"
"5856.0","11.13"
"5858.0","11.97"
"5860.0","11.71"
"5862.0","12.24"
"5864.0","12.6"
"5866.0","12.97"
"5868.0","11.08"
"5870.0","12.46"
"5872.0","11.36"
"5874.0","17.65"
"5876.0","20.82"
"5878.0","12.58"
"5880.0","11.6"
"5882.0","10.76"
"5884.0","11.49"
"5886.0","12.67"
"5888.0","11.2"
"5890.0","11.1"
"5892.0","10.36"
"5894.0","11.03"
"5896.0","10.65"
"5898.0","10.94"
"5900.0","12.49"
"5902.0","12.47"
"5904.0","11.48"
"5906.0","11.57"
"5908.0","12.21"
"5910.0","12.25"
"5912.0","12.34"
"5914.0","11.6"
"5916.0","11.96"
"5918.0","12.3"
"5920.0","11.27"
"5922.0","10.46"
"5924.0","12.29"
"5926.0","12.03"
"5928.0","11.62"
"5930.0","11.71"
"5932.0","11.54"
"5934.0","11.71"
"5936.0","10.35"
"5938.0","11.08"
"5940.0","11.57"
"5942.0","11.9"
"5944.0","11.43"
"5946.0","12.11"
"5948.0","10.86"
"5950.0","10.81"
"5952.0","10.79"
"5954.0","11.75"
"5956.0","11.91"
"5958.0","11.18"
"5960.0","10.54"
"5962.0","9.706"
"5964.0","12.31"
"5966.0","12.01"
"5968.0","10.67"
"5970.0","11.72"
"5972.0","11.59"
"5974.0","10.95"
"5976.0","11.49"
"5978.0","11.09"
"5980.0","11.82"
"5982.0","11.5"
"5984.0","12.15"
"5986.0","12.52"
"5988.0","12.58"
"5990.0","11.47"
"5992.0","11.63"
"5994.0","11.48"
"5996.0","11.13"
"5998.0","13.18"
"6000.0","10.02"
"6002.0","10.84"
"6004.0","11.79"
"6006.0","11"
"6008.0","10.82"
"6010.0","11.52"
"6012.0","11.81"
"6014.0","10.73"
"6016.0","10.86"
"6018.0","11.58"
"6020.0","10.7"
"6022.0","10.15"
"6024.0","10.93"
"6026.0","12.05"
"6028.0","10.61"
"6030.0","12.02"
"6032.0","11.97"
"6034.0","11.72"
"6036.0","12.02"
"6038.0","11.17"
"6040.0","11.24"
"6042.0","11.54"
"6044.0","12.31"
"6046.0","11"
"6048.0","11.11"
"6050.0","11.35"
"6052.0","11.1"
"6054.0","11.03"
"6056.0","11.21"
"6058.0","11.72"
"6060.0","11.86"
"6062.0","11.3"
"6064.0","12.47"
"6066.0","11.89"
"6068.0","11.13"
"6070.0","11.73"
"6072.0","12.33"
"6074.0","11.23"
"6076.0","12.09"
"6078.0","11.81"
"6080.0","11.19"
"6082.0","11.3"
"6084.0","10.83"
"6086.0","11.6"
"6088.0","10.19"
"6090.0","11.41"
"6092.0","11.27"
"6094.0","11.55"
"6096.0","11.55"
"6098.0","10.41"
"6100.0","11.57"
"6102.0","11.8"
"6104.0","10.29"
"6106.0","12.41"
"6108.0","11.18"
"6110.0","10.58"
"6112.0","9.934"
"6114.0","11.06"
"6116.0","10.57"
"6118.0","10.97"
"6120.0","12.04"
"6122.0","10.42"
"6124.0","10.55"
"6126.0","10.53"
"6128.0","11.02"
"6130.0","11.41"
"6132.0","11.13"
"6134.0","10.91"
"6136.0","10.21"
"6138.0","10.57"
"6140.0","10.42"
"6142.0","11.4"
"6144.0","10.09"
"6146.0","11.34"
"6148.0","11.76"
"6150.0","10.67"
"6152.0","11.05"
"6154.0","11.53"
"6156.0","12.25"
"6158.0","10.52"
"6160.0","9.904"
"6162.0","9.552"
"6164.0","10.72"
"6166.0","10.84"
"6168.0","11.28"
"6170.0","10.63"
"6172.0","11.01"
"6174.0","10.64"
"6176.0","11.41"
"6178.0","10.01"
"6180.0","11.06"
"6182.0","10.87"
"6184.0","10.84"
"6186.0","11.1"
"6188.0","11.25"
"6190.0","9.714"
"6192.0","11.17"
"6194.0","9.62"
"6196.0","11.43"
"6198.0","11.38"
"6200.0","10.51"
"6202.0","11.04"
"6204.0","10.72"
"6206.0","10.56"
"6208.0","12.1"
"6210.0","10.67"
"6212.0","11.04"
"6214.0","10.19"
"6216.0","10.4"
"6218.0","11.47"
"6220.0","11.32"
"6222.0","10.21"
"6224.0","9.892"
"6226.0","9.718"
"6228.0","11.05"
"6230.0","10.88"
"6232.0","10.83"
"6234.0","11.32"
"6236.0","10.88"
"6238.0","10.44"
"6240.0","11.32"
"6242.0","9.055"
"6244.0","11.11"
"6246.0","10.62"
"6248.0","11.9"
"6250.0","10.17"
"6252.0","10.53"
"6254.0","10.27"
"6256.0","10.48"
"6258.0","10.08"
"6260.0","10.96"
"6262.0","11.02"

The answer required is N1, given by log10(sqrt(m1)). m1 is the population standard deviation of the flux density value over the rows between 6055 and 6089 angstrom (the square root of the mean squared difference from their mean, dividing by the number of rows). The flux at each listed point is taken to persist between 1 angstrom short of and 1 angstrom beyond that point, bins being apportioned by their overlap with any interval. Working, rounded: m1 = 0.55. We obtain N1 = -0.13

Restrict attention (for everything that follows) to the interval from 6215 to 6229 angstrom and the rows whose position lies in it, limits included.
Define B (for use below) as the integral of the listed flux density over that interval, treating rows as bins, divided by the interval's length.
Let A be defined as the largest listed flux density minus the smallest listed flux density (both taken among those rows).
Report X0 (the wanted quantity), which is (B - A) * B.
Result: 93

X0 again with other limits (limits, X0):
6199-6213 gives 102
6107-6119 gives 101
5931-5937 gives 110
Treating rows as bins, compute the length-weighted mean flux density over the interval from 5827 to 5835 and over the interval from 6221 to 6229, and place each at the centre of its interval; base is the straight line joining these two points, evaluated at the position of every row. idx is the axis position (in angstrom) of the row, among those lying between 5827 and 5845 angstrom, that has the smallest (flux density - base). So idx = 5836.0 angstrom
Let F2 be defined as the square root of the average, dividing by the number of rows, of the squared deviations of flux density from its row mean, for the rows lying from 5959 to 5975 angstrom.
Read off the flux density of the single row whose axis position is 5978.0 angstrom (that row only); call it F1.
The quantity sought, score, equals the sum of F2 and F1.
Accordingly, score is 11.9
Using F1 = 11.09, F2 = 0.8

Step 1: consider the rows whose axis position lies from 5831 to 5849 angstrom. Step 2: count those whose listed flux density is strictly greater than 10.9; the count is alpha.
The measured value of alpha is 9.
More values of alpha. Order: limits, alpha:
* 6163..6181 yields 4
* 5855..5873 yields 9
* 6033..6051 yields 9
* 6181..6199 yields 5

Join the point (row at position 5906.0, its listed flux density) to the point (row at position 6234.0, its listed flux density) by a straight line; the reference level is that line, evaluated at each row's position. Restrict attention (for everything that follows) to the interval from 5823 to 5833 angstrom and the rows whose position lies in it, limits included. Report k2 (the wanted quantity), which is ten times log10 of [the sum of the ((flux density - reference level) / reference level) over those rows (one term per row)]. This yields -6.0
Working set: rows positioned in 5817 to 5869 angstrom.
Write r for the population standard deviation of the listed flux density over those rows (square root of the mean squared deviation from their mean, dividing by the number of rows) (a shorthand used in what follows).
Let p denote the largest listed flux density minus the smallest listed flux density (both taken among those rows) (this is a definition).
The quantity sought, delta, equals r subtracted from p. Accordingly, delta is 2.03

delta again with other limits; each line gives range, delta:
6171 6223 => 1.91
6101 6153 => 1.87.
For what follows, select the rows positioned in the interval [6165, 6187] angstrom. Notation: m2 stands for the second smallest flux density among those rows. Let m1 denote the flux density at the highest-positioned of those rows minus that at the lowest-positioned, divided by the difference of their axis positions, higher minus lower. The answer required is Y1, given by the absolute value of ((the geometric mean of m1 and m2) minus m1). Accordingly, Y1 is 0.36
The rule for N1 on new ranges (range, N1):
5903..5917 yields -0.24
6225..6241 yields -0.16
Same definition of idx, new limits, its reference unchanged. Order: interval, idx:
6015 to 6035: 6022.0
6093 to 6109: 6104.0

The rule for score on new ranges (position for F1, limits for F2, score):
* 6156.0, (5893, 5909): 12.9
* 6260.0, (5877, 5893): 11.7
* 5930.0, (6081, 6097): 12.2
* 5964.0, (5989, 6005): 13.2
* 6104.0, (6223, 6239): 10.8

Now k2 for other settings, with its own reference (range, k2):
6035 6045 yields -10.9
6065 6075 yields -10.2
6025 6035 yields -10.6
